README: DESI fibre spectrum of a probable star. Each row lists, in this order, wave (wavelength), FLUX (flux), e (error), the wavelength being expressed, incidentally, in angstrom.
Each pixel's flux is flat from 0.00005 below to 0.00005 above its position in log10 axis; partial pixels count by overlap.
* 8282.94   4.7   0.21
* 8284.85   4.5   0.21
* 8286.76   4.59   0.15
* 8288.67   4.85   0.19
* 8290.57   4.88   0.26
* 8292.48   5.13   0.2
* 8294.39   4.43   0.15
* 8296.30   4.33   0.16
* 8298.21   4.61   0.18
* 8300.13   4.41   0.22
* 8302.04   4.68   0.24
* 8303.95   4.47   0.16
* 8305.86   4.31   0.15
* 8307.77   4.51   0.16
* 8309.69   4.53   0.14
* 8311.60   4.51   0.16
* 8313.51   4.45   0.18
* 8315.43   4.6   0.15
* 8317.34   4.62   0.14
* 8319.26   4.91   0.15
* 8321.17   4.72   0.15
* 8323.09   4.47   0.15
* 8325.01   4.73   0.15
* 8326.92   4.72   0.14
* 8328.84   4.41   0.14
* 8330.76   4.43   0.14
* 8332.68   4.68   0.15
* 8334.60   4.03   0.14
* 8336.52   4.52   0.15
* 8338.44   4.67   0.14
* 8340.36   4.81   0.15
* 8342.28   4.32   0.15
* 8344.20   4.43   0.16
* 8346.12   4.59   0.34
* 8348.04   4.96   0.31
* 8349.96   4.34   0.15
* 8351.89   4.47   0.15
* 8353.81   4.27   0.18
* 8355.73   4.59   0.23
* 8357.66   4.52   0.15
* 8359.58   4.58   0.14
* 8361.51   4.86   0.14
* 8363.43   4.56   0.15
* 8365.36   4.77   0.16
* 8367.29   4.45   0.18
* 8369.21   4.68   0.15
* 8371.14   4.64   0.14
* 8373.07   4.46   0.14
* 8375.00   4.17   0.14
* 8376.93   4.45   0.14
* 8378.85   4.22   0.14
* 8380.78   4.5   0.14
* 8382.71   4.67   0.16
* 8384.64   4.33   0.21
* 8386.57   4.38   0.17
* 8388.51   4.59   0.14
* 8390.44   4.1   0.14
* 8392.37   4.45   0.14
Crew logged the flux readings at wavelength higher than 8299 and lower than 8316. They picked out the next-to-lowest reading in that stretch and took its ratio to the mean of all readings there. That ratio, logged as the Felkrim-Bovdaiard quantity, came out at 0.981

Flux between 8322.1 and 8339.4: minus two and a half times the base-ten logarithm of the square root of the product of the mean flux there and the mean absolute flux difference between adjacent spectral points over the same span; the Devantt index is -0.10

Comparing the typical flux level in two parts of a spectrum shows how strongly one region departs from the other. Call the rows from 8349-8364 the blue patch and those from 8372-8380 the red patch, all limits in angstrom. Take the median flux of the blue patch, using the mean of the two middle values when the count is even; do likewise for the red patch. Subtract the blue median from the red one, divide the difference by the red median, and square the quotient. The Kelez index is 0.0022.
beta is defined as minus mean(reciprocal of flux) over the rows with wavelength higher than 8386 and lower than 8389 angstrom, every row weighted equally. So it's -0.223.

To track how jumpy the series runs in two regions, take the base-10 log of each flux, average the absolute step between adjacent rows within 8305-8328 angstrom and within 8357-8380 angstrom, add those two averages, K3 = 0.034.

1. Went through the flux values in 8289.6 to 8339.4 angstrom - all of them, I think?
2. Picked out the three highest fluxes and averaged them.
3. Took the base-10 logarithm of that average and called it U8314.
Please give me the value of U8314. 0.697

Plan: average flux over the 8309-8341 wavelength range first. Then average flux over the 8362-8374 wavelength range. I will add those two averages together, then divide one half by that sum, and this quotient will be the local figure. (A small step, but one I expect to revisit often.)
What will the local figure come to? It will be 0.0545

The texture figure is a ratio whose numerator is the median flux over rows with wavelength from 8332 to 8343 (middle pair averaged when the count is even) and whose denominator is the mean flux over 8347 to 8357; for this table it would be 1.02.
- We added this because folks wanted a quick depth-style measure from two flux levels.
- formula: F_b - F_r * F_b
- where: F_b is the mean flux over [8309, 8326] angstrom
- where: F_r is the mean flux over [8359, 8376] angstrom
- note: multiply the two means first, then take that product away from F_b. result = -16.5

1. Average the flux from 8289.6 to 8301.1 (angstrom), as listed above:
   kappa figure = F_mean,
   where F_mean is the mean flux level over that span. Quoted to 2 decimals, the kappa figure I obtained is 4.63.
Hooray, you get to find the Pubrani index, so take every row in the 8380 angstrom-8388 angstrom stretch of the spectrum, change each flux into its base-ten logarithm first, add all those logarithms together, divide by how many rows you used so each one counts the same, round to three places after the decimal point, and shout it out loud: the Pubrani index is 0.650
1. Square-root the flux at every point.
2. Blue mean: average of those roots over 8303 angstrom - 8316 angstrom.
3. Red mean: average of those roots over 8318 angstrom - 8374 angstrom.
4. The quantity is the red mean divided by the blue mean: 1.01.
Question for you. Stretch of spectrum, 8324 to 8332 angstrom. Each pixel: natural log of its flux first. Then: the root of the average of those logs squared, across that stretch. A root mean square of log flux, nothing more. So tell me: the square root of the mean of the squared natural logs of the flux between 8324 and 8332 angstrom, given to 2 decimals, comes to 1.52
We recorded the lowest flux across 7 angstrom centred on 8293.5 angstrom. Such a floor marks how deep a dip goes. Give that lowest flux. 4.33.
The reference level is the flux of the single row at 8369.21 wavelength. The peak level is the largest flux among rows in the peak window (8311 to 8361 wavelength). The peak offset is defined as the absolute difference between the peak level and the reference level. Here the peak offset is 0.28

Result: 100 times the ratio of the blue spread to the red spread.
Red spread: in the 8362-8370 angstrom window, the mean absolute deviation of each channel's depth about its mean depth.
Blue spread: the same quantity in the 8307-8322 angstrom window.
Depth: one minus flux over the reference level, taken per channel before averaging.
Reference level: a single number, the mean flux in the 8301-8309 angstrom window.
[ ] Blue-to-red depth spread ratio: 98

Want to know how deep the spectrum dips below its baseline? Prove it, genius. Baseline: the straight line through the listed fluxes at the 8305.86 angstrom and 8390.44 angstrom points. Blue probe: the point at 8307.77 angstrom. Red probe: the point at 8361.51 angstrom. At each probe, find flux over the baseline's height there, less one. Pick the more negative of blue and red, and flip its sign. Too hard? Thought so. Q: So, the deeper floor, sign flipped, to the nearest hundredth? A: -0.05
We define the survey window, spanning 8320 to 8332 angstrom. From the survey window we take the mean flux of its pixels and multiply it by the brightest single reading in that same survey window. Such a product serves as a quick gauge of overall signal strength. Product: 21.7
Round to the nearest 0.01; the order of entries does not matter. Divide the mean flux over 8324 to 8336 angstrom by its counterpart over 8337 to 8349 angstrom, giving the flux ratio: 0.97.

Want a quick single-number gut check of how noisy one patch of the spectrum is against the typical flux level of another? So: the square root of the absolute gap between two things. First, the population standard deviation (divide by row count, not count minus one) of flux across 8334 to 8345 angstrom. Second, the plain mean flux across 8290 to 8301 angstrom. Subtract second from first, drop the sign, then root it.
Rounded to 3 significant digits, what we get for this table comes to 2.09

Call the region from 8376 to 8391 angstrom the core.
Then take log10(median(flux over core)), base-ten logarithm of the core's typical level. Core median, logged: 0.645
